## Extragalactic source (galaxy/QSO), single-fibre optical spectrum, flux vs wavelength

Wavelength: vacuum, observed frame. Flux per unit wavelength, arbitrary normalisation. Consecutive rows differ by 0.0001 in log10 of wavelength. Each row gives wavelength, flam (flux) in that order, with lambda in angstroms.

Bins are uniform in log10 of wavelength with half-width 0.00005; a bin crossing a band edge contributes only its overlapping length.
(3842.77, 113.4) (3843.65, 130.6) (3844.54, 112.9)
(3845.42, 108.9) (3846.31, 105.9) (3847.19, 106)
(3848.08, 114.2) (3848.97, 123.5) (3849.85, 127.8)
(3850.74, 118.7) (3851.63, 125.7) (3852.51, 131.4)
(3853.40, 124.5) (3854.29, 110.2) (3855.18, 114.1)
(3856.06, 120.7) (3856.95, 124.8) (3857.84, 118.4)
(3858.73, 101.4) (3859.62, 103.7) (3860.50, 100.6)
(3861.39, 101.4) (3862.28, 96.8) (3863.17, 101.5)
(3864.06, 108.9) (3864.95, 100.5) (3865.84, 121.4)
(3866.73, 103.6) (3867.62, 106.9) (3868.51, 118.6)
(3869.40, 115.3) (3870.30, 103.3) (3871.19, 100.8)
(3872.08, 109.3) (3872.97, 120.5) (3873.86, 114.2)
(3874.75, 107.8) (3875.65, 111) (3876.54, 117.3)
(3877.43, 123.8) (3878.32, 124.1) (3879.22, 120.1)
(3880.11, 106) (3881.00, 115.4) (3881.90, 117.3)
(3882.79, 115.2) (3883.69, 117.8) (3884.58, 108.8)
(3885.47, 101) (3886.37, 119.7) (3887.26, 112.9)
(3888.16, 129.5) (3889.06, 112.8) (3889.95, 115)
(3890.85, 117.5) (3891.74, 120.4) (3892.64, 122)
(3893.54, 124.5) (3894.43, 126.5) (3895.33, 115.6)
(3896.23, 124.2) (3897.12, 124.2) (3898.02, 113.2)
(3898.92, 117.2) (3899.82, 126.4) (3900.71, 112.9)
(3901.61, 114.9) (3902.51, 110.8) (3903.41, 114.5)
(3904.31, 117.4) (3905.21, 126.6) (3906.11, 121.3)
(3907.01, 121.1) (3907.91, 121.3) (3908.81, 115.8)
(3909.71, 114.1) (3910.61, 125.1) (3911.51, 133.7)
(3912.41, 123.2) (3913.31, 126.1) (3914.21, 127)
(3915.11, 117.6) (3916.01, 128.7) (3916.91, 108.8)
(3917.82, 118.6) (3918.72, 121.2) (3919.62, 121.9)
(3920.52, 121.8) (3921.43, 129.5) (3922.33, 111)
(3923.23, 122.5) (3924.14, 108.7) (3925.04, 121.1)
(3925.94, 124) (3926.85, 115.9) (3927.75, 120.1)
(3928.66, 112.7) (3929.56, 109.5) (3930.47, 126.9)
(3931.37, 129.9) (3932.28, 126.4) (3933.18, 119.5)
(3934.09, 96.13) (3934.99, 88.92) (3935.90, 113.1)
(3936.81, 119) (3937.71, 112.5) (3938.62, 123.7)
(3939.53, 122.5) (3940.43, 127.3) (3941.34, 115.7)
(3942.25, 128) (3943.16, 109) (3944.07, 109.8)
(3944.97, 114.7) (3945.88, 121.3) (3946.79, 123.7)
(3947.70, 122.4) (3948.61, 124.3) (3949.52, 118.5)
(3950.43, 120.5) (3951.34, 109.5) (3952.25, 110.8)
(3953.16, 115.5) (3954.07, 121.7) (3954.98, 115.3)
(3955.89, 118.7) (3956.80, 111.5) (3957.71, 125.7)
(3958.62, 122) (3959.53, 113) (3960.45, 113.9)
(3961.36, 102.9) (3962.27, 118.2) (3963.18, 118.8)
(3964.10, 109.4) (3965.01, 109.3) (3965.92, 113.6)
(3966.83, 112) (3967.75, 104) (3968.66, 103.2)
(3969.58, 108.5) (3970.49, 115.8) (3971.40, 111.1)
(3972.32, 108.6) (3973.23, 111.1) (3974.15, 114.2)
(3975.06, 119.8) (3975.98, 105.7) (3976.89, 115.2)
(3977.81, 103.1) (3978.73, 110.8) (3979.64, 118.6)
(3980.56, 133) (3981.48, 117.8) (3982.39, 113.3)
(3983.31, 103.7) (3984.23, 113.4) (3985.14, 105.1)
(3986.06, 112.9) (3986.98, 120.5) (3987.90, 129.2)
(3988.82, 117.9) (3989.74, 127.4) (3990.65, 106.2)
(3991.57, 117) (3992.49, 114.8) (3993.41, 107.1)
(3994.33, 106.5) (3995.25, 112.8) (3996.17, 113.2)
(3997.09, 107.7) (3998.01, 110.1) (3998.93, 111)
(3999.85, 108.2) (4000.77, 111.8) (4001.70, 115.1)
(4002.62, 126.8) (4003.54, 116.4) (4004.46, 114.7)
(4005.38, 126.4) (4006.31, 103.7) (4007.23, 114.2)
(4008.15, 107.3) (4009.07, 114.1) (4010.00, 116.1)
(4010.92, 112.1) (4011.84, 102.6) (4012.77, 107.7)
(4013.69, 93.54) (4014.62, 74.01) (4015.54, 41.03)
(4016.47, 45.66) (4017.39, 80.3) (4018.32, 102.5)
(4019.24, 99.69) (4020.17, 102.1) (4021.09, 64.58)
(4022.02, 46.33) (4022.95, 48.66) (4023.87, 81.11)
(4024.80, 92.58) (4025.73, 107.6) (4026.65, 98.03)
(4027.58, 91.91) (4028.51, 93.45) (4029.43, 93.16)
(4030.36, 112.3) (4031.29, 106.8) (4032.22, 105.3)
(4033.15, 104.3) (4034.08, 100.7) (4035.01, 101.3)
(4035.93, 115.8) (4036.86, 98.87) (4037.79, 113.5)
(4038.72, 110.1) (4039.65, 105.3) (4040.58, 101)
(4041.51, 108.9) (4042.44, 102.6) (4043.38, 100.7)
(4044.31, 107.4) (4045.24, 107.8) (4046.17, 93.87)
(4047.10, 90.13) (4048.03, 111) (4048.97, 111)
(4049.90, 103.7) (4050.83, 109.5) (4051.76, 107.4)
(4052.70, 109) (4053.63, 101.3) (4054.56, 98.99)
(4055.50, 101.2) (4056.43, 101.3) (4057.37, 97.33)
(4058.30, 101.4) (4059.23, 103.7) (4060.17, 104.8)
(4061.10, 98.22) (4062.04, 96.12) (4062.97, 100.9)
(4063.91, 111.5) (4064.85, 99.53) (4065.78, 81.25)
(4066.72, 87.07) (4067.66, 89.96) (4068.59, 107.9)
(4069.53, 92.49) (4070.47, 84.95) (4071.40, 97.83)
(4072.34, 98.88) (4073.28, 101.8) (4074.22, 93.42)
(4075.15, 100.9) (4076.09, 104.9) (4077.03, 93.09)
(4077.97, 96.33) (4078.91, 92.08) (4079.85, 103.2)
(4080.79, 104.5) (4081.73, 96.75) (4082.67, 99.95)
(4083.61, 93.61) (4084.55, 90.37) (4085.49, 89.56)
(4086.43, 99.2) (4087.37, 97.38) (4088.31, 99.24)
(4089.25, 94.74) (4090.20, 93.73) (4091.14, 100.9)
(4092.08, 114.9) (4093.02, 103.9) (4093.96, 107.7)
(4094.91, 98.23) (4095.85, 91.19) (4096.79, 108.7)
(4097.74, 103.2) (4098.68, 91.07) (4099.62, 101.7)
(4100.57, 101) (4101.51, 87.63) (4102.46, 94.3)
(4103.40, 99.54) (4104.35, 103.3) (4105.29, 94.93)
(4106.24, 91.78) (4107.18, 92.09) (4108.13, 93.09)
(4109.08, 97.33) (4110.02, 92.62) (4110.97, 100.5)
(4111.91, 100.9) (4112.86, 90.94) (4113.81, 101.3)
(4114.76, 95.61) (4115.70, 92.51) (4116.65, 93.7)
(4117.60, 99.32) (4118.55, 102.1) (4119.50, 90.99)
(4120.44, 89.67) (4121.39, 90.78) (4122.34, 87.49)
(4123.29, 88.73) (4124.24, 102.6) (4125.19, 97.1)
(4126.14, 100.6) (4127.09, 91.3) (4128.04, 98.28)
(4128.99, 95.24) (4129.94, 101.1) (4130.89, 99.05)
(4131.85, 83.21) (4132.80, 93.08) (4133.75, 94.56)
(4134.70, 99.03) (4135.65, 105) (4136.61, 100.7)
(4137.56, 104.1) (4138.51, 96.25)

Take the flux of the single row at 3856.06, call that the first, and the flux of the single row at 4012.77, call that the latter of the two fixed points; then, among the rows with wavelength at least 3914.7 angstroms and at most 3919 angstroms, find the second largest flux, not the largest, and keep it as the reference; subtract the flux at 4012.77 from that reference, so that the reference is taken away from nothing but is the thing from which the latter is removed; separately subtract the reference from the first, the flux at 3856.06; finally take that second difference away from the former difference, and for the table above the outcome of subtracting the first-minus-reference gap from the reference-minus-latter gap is 14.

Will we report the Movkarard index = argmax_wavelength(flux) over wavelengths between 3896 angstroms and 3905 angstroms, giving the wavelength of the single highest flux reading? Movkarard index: 3899.82 angstroms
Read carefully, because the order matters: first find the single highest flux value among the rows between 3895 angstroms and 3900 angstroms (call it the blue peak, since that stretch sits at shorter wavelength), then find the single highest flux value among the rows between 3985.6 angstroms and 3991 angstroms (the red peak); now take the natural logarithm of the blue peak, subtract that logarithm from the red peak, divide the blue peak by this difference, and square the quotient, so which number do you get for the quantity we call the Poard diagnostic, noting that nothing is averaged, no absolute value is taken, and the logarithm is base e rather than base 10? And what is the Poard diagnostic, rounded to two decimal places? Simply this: 1.03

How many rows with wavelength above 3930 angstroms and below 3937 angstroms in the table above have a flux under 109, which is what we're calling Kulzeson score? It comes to 2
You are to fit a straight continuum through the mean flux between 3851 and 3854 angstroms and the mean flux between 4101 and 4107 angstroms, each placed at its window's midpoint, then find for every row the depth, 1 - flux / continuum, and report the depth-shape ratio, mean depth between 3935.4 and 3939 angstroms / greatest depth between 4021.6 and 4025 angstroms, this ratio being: 0.0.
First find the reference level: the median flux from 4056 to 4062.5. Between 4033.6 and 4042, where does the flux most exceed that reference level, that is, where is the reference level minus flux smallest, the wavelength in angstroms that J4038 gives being 4035.93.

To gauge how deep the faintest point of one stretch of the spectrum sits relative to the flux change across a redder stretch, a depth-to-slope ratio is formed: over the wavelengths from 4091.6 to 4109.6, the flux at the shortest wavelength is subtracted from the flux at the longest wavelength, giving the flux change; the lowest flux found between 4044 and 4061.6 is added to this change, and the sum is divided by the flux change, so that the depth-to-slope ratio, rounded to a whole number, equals -4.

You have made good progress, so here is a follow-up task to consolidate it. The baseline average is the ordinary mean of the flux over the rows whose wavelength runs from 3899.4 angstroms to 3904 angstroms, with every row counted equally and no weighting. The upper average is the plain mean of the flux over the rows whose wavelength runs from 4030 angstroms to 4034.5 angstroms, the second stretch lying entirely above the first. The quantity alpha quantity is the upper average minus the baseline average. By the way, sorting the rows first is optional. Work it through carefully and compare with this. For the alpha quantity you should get -10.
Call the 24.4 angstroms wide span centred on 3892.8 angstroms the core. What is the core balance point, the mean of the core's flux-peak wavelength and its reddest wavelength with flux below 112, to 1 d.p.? 3895.3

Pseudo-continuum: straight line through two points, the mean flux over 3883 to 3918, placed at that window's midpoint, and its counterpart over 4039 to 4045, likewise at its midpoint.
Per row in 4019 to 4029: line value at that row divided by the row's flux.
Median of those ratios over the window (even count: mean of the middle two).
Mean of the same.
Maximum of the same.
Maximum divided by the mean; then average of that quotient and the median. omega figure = 1.41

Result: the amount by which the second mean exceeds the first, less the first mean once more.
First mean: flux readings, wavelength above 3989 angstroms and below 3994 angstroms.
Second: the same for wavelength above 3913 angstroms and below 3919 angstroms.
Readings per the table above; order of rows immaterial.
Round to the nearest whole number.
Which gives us -108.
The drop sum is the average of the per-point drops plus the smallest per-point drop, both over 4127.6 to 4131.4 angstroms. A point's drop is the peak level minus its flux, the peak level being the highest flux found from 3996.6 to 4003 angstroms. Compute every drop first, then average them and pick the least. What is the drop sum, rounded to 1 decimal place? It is 54.1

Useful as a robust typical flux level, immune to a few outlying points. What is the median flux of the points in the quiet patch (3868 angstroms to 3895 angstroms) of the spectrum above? 116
